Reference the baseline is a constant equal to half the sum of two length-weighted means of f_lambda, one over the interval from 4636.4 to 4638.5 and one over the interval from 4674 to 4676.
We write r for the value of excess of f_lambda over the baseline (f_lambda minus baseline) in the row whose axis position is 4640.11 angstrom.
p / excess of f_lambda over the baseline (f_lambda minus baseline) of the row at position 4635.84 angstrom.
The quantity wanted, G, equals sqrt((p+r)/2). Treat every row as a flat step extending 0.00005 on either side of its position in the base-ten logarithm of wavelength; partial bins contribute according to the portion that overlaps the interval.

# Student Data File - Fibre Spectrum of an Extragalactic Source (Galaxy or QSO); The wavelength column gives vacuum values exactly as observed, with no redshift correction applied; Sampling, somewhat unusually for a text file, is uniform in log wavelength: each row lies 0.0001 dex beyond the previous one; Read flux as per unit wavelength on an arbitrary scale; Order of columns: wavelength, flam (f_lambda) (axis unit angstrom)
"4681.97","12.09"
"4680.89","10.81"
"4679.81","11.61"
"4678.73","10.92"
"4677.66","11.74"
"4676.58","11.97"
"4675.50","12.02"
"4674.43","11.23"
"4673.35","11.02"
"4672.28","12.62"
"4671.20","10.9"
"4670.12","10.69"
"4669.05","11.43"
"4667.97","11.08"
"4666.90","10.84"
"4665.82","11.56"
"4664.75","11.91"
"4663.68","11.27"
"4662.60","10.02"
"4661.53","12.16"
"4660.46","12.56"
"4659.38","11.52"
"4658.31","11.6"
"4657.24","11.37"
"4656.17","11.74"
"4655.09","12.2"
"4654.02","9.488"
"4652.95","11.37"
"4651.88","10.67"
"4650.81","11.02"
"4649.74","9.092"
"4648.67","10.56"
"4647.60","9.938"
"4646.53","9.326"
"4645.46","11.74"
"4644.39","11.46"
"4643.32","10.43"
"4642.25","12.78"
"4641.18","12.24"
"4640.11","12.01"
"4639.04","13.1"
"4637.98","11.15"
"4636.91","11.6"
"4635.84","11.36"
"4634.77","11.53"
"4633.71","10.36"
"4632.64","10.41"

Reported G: 0.41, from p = -0.2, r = 0.5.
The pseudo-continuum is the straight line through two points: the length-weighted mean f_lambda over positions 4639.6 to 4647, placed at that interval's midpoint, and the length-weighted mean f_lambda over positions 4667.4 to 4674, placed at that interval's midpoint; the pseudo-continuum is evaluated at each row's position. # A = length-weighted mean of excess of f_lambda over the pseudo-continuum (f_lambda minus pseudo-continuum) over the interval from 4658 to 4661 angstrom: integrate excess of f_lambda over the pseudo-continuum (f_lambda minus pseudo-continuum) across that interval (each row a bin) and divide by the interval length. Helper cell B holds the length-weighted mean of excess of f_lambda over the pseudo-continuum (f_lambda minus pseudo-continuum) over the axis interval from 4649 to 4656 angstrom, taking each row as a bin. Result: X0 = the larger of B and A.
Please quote 0.57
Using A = 0.57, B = -0.69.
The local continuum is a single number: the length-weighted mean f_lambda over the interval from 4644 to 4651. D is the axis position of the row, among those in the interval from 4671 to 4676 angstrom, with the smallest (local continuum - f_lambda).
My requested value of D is 4672.28 angstrom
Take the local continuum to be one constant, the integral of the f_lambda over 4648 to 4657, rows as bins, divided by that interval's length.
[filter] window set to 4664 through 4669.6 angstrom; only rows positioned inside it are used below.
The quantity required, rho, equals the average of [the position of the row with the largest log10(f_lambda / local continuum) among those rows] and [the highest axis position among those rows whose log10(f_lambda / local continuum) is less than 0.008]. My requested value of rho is 4665.8 angstrom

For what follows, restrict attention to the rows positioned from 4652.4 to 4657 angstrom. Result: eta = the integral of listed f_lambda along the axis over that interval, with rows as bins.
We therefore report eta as 52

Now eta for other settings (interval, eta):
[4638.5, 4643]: 56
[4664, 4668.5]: 51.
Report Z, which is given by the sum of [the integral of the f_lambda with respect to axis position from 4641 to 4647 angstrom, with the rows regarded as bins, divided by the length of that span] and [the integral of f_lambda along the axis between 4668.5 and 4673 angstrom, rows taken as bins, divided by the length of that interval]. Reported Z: 22.7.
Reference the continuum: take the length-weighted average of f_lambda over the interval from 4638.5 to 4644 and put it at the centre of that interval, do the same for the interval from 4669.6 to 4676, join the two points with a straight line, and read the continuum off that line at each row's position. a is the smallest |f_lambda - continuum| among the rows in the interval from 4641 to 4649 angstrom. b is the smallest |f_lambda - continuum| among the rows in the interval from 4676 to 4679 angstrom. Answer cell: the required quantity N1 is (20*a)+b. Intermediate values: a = 0.14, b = 0.363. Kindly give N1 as 3.2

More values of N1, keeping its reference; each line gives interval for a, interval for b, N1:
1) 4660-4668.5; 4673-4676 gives 0.2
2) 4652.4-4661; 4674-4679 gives 0.8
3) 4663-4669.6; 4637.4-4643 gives 0.2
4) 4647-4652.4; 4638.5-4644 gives 17.5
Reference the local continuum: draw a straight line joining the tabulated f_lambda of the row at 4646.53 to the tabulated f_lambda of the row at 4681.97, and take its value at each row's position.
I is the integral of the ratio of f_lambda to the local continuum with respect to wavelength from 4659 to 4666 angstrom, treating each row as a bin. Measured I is 7.7 angstrom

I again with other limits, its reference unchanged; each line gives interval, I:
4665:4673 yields 8.2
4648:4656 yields 8.7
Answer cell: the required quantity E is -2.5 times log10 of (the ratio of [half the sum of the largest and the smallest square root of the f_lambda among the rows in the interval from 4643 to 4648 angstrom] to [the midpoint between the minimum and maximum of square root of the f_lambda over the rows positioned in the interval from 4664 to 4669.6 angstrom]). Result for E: 0.04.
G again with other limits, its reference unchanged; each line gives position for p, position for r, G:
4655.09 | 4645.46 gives 0.67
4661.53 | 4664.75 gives 0.72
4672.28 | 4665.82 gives 0.76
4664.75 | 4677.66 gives 0.55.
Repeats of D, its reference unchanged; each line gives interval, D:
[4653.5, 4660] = 4655.09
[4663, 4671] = 4664.75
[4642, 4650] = 4642.25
